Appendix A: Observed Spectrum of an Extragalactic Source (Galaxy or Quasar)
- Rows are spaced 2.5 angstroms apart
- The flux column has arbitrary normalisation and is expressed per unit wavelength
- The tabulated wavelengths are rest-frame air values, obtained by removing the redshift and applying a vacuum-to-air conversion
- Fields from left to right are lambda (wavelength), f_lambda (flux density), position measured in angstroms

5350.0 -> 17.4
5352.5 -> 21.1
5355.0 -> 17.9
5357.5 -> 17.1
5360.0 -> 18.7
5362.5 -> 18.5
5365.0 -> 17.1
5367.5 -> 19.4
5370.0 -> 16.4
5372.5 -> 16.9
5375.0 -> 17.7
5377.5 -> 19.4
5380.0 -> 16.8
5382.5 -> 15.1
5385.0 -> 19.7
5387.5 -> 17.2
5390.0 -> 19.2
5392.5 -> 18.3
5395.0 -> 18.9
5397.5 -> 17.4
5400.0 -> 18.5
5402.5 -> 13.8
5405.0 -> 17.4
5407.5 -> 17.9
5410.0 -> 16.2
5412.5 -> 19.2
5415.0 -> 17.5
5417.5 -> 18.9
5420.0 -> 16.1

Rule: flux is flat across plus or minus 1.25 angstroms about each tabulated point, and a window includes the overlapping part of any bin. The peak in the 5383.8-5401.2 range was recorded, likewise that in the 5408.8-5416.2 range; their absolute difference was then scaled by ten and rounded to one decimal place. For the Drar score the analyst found 5.0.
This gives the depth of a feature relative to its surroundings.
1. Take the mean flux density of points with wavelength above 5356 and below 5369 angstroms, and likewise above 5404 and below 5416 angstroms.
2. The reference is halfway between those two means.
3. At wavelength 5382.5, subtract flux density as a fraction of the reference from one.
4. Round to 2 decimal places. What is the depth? 0.16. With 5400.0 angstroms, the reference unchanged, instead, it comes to -0.03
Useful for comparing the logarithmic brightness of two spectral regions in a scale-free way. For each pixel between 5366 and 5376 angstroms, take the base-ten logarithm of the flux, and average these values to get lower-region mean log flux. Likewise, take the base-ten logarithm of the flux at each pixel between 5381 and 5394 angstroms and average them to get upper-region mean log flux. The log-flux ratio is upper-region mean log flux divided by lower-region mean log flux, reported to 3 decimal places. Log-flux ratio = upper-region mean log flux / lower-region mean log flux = 1.005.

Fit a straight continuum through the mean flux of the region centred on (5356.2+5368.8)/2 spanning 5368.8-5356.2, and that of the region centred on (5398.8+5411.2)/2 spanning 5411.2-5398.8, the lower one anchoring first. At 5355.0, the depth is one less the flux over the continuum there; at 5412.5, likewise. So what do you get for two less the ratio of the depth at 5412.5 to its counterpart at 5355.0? 8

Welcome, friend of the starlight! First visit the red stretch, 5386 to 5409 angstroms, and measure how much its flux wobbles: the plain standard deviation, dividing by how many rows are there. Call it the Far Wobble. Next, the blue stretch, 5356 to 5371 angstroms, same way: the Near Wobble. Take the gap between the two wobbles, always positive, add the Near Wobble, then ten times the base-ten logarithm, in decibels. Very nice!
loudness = 1.8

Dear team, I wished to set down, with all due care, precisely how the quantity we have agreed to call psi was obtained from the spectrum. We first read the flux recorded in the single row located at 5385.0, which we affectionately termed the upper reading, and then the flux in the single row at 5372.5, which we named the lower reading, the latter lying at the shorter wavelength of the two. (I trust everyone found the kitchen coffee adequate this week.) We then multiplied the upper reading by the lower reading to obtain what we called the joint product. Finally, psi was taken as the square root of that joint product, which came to 18.2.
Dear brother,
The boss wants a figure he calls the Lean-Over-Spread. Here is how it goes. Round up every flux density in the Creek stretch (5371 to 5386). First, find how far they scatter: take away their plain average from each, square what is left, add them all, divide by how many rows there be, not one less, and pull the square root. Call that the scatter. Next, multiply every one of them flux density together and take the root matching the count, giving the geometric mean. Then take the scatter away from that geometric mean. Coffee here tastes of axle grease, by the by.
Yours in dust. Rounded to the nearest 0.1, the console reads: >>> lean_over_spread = 15.9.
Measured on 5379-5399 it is 16.4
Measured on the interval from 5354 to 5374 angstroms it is 16.7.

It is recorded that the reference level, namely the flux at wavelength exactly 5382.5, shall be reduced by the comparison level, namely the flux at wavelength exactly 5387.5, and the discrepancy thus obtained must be -2.1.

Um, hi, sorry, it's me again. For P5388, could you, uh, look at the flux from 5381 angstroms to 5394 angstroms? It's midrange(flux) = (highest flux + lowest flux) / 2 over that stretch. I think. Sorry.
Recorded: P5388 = 17.4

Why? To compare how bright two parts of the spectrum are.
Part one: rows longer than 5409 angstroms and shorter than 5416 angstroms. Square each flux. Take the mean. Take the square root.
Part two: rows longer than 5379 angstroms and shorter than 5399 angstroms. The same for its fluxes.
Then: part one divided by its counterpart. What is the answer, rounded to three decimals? 0.989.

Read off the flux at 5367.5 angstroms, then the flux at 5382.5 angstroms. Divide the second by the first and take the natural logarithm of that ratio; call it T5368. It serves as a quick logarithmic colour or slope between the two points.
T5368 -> -0.25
